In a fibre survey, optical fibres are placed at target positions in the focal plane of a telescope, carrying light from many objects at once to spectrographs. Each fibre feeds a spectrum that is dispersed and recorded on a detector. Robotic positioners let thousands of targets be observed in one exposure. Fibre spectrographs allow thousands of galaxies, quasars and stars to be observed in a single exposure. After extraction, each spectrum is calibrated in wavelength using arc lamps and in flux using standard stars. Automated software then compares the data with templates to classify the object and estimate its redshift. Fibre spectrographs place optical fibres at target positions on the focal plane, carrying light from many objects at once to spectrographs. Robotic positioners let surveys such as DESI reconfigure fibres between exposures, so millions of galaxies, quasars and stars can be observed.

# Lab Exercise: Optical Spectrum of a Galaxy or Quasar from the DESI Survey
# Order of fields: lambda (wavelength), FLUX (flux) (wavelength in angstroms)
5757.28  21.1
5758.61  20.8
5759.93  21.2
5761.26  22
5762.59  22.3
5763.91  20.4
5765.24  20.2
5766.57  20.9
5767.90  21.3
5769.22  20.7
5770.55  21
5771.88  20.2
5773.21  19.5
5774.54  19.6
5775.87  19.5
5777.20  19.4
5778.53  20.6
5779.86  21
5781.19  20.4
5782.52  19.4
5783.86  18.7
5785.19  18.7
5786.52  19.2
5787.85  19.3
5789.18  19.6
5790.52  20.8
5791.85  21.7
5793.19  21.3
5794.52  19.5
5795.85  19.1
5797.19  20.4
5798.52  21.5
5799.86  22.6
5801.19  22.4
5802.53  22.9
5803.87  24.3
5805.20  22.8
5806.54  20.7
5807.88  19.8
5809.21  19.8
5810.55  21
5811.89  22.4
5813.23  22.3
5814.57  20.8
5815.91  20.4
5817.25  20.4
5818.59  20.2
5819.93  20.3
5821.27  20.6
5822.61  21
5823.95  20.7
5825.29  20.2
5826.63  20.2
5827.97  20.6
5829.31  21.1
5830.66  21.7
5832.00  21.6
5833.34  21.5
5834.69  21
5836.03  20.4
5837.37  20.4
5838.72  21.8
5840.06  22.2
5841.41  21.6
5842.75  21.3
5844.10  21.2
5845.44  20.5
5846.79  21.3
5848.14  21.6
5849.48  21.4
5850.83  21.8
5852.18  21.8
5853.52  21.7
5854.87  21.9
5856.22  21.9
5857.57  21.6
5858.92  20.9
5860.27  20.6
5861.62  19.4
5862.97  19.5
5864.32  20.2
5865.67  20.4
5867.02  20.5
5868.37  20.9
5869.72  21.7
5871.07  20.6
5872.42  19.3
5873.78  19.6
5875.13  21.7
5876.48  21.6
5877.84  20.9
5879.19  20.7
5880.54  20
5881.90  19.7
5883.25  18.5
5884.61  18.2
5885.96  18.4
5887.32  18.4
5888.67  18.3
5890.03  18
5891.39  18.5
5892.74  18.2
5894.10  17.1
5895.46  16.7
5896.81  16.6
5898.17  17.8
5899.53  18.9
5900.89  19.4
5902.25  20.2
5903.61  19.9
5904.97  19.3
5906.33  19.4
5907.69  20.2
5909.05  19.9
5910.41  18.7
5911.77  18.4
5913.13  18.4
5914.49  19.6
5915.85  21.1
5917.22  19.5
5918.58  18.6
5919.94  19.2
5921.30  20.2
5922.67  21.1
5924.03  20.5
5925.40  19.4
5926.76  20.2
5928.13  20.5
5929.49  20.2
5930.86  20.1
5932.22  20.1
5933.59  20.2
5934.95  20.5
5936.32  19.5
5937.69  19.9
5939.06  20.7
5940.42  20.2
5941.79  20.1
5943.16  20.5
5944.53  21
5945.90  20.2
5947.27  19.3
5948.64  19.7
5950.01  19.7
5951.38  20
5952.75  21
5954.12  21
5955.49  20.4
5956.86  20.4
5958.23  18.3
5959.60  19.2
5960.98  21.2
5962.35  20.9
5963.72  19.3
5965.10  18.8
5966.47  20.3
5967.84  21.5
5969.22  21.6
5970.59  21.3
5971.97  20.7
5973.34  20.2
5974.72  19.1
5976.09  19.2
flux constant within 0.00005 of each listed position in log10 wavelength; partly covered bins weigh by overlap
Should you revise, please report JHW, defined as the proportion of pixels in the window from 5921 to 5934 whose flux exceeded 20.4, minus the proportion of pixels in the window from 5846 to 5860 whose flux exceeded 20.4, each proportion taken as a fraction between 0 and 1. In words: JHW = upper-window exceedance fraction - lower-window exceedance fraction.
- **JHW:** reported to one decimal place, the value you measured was -0.7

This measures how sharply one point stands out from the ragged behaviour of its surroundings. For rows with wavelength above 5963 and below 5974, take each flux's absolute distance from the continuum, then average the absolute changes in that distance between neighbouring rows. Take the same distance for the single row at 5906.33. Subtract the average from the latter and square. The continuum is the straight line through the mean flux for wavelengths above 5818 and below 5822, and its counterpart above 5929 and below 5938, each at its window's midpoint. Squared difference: 0.03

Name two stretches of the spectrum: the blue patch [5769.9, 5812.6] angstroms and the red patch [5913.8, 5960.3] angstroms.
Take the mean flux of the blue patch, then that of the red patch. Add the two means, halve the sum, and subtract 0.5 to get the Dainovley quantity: 19.8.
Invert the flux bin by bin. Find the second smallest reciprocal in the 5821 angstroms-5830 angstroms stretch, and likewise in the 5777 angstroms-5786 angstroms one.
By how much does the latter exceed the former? 0.001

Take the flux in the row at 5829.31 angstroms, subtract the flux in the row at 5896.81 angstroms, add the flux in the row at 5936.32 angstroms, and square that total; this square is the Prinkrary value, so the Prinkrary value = 576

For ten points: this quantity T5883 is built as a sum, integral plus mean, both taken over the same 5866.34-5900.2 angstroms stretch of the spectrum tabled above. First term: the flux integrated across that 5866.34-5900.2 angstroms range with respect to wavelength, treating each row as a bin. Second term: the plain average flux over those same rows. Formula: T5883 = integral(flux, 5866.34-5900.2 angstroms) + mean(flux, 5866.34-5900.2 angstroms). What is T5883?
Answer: 670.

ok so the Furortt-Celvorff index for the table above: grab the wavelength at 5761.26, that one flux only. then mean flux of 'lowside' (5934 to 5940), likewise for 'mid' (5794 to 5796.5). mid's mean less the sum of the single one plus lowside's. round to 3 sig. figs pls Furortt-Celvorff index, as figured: -22.8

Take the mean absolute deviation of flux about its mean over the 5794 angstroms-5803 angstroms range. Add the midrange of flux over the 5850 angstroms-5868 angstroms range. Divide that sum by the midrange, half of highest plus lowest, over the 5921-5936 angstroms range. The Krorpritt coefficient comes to 1.08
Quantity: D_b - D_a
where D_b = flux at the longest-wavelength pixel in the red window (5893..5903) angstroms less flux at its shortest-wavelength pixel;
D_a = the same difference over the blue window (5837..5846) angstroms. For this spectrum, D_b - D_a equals 3.0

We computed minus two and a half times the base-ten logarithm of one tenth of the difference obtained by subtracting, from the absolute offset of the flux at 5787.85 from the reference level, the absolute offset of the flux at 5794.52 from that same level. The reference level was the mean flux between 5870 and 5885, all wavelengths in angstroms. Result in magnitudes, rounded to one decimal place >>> 4.2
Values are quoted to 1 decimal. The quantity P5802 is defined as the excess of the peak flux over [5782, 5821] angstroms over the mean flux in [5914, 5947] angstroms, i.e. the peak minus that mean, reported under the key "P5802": 4.2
